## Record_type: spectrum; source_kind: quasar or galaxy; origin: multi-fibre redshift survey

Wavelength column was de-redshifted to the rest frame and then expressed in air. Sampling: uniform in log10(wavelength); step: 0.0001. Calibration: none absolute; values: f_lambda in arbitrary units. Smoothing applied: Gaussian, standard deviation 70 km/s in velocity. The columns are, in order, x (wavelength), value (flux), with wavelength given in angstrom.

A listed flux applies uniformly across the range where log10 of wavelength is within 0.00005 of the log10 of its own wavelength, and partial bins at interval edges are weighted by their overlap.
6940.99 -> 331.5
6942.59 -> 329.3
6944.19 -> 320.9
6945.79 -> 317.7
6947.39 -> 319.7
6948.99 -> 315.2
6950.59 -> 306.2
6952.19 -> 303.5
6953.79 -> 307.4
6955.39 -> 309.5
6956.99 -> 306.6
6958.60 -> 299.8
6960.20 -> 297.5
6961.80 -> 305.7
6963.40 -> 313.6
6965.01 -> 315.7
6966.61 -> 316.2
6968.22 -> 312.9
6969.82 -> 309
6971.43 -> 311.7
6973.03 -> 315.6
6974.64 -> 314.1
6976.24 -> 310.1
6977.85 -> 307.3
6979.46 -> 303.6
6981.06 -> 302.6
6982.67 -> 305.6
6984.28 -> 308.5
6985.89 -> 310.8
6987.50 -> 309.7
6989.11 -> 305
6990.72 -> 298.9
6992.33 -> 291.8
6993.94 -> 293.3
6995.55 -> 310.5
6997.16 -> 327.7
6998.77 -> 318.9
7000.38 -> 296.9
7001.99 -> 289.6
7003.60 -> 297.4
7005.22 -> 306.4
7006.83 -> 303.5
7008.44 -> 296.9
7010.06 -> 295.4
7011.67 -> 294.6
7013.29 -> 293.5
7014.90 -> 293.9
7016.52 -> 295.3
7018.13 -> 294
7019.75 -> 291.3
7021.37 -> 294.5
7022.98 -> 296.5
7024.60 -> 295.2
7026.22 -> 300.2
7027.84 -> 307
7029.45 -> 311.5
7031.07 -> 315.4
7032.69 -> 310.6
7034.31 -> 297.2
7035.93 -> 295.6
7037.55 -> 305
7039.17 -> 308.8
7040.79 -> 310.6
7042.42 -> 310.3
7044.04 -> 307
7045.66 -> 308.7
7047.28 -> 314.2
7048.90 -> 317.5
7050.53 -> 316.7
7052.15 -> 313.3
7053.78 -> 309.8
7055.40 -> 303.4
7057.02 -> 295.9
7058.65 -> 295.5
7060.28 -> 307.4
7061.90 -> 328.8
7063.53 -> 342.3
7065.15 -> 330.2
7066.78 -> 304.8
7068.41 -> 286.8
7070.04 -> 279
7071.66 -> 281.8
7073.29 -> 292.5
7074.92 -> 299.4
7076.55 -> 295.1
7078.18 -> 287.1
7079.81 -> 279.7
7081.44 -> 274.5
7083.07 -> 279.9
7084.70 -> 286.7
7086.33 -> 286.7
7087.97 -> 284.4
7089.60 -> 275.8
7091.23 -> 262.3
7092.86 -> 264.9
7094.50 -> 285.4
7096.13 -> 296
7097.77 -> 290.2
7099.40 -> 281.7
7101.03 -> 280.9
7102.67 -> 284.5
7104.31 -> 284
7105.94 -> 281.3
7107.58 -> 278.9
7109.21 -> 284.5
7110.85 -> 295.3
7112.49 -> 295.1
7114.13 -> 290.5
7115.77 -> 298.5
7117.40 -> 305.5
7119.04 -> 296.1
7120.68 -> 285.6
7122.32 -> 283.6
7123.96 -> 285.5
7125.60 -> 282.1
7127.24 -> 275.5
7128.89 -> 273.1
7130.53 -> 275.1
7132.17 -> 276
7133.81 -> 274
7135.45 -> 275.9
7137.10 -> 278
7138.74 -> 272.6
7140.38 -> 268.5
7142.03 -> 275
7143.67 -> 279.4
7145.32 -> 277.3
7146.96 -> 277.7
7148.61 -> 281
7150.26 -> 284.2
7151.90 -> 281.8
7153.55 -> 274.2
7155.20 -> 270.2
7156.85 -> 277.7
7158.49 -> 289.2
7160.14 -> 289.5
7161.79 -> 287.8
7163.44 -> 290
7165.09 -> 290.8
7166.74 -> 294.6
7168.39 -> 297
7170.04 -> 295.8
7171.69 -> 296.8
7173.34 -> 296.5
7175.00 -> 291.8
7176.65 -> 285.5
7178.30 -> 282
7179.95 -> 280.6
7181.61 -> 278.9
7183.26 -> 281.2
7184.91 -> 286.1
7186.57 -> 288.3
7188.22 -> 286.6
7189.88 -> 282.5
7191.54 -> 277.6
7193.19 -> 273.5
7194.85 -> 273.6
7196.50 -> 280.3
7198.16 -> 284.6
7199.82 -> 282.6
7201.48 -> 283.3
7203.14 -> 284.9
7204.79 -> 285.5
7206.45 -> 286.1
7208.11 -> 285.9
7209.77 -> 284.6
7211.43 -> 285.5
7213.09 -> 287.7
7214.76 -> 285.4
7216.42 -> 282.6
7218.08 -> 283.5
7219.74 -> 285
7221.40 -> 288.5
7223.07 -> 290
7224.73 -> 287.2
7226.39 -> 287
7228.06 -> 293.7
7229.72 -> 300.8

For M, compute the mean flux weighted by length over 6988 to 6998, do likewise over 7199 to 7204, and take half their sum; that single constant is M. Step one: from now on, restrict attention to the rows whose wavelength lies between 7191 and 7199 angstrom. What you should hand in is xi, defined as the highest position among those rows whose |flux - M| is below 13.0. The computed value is 7198.16 angstrom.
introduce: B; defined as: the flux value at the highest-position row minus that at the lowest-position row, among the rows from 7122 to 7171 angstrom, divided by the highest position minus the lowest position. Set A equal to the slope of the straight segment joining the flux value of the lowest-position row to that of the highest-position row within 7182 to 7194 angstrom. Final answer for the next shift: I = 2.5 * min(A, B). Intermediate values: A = -0.8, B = 0.26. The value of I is -2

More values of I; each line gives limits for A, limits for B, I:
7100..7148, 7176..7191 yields -1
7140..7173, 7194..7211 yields 2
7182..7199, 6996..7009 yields -7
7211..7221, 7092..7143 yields 0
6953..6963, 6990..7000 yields -1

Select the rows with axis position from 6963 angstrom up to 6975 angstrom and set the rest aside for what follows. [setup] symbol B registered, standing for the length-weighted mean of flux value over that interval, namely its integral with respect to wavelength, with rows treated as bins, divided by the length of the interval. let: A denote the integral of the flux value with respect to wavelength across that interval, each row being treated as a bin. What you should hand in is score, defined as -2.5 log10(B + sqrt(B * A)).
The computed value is -7.9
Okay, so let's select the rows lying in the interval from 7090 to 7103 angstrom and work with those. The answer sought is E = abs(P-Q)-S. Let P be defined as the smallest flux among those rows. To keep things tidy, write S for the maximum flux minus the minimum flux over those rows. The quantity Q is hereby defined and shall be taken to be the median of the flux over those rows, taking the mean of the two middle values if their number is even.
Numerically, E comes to -13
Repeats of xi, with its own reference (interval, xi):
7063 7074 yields 7073.29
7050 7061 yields 7058.65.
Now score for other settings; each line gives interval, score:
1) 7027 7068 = -8.4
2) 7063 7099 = -8.3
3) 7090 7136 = -8.4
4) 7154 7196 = -8.3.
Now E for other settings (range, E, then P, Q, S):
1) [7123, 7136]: -10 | 273.1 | 276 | 12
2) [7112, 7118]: -9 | 290.5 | 297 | 15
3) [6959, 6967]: -3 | 297.5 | 314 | 19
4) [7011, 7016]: -1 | 293.5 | 294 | 1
